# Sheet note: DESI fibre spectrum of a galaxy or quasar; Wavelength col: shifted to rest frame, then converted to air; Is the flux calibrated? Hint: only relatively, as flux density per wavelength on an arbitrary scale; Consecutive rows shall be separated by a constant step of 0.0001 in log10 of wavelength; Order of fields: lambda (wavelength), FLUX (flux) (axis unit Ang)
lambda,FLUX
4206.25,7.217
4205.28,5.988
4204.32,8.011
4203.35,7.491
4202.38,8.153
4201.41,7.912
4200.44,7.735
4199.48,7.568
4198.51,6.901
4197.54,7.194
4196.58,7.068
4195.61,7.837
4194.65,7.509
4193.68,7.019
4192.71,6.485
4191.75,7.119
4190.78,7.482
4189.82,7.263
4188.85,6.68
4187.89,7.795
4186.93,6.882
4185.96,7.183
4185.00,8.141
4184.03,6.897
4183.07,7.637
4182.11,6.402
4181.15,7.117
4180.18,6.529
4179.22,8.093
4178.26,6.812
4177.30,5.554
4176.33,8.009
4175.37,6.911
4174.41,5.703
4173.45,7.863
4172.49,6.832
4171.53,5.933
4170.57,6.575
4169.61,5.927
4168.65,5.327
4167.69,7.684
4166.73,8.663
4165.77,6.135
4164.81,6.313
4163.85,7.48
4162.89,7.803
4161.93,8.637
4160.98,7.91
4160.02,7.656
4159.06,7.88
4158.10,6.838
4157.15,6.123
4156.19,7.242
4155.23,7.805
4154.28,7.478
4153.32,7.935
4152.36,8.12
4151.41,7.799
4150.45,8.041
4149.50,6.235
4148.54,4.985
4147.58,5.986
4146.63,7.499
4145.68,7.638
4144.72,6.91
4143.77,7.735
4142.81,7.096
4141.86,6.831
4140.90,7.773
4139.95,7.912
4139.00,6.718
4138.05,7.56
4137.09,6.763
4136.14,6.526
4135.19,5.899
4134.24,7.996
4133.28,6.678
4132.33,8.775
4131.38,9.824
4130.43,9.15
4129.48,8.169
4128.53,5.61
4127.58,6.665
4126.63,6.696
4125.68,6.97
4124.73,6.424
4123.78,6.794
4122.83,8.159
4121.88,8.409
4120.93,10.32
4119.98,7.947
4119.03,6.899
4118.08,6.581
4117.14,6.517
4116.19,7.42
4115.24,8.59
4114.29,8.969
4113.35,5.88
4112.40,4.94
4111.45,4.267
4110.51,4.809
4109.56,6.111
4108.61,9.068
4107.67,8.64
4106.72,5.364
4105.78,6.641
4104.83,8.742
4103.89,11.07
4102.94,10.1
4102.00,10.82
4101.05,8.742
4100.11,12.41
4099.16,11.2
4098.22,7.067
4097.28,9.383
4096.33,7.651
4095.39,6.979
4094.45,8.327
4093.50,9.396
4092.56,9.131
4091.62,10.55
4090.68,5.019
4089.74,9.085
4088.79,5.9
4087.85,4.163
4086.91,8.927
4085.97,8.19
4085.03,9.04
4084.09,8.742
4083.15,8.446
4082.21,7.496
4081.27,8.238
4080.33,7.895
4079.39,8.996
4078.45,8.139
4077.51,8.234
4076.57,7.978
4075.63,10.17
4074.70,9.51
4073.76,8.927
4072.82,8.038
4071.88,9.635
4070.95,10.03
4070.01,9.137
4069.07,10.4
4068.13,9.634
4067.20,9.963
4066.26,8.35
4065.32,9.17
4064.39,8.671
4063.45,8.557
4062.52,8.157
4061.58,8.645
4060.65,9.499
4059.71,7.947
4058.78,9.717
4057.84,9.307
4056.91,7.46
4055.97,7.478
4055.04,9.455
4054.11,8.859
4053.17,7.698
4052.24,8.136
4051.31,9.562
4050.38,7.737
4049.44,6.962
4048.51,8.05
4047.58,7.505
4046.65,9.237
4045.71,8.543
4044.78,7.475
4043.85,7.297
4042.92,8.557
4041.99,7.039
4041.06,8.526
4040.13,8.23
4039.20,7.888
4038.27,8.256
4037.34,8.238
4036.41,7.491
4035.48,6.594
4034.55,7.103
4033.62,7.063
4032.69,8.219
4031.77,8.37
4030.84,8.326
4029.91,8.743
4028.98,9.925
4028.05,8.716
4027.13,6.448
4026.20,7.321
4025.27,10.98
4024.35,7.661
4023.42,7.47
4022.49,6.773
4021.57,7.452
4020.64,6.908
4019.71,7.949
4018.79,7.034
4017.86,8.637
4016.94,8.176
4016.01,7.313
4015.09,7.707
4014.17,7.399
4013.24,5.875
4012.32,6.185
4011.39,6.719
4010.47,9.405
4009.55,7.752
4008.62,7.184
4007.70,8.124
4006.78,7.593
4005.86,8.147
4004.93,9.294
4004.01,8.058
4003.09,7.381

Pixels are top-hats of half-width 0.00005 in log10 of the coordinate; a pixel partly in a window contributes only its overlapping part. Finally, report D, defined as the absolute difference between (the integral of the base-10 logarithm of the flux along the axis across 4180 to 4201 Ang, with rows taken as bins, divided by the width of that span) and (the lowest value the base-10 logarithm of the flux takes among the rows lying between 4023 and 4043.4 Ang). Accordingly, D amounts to 0.05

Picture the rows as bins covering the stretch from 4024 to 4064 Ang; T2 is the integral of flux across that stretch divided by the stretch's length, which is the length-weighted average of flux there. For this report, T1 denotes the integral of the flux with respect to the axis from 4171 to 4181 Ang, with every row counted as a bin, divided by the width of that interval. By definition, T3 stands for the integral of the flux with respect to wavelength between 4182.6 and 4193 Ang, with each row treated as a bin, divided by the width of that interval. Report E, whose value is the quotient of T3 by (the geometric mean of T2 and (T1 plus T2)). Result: 0.65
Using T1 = 6.8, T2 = 8.2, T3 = 7.2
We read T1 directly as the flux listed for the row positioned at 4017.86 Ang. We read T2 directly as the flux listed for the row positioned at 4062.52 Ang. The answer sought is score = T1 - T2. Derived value 0.5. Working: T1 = 8.637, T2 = 8.157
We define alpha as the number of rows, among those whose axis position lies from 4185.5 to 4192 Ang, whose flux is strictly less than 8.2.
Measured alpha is 7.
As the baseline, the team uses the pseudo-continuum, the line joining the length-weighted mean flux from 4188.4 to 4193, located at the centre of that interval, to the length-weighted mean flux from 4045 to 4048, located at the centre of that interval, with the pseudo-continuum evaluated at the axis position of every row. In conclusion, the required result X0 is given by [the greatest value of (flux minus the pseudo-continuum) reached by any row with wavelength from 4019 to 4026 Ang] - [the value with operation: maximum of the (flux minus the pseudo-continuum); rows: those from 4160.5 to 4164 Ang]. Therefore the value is 1.1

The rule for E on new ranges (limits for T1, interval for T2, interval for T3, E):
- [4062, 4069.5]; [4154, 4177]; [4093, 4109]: 0.83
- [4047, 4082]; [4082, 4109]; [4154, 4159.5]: 0.60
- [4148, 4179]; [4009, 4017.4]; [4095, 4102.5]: 0.90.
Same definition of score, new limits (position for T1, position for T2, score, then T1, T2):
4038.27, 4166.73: -0.4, 8.256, 8.663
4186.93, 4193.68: -0.1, 6.882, 7.019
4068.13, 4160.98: 1.7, 9.634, 7.91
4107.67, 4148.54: 3.7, 8.64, 4.985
